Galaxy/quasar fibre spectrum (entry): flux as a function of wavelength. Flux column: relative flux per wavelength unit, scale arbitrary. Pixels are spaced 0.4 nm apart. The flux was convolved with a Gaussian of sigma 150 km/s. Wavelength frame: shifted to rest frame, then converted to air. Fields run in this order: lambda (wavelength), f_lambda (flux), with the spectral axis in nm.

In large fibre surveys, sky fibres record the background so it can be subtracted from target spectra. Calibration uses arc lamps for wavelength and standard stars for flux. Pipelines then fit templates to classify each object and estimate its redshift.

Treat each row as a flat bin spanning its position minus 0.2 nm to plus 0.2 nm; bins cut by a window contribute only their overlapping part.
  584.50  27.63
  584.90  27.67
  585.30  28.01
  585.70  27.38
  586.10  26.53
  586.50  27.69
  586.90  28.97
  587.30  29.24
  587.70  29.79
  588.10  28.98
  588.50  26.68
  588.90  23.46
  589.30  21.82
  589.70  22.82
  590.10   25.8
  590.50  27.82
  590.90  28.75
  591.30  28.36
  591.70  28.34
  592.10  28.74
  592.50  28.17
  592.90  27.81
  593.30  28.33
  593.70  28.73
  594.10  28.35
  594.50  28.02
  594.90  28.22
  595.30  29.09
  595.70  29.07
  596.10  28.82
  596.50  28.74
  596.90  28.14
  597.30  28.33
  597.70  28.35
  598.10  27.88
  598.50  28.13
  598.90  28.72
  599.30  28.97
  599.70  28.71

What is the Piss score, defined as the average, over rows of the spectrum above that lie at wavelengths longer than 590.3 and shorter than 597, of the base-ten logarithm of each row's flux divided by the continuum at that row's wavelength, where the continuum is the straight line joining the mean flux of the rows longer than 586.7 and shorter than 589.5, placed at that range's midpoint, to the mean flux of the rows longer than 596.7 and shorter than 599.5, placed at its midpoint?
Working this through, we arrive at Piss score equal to 0.011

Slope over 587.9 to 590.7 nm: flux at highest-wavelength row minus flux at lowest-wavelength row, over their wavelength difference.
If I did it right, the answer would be -0.48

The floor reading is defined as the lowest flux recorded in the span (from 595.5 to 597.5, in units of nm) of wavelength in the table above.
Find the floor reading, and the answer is 28.14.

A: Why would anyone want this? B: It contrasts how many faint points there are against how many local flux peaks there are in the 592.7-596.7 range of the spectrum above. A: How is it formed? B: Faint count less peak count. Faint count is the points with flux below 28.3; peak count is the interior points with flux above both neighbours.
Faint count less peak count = 1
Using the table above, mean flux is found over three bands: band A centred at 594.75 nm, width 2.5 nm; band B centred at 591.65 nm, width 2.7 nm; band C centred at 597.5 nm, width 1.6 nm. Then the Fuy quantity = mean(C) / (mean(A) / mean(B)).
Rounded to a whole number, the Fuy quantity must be 28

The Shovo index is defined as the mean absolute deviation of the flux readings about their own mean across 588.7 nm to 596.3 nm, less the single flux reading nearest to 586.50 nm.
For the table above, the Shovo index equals -26.0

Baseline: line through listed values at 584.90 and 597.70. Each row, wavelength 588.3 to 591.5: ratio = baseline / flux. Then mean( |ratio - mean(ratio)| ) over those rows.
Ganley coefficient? 0.099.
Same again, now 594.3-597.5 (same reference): 0.013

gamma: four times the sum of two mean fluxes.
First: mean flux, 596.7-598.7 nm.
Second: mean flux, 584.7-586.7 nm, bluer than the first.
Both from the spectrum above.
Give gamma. 222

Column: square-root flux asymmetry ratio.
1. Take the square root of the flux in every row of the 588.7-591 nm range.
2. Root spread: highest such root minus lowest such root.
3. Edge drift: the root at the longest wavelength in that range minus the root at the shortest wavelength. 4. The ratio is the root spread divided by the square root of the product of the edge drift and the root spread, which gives 1.2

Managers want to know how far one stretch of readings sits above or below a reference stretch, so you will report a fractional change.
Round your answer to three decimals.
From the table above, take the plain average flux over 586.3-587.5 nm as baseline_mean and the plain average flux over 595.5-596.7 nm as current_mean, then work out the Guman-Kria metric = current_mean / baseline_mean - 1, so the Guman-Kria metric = 0.008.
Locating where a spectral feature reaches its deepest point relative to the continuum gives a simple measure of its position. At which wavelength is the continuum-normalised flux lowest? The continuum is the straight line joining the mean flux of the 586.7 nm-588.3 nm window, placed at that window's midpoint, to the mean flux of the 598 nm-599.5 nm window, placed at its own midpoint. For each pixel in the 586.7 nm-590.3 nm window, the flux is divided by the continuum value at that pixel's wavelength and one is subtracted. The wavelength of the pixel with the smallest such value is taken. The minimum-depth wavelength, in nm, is 589.30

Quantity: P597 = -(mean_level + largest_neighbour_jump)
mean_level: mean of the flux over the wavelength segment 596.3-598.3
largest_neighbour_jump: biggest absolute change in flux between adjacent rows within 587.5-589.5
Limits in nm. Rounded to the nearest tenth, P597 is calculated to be -31.5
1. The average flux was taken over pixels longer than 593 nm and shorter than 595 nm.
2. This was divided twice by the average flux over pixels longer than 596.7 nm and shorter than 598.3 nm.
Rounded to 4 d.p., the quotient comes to 0.0357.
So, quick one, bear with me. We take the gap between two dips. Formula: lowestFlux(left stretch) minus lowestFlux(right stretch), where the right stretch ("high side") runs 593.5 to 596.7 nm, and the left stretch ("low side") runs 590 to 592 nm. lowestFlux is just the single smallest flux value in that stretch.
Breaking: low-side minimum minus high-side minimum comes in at -2.2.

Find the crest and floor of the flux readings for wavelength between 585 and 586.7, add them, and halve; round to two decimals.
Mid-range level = 27.27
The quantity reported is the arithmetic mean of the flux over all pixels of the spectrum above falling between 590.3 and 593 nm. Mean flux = 28.3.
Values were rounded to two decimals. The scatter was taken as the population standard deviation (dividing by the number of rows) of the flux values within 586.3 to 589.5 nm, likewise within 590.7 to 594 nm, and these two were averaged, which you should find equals 1.53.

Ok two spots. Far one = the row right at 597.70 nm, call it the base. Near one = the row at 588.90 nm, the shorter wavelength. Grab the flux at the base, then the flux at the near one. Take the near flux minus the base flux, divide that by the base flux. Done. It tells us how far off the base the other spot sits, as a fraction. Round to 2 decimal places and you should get -0.17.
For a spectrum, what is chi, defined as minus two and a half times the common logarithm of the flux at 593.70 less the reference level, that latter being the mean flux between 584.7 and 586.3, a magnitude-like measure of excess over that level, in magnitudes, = -0.3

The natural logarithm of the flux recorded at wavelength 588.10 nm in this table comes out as 3.37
